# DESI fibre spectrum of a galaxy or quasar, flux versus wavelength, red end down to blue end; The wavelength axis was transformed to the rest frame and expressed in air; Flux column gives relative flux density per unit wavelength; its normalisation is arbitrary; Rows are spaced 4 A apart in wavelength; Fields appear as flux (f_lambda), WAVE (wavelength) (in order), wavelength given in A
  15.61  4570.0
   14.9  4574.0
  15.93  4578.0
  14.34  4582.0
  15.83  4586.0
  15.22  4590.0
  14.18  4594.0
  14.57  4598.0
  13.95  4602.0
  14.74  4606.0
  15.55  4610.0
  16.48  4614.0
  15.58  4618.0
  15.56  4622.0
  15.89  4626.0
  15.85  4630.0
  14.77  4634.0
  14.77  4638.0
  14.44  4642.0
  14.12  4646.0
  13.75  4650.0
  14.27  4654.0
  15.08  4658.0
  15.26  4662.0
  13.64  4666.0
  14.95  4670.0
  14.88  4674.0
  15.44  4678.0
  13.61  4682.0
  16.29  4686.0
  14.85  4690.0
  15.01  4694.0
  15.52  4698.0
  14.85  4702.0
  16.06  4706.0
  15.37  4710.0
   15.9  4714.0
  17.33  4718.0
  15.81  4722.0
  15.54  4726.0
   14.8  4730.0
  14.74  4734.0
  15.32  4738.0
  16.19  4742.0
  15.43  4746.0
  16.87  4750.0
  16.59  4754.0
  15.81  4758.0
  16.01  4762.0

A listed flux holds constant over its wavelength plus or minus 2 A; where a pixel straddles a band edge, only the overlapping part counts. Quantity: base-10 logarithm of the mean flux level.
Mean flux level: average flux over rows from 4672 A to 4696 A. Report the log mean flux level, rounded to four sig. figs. 1.176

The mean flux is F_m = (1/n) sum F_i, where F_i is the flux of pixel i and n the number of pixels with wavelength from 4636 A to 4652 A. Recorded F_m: 14.3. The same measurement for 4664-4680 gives 14.7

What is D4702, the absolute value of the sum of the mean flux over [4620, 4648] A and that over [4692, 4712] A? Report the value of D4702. 30.4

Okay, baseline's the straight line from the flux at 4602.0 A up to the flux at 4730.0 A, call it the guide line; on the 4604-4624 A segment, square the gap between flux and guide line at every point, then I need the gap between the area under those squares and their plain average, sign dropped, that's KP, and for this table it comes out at 51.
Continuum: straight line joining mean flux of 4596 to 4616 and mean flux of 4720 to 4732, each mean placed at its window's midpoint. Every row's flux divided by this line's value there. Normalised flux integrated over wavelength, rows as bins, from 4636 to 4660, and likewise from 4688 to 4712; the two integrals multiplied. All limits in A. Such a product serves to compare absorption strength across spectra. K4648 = 546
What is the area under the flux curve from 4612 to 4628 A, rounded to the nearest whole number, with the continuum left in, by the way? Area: 254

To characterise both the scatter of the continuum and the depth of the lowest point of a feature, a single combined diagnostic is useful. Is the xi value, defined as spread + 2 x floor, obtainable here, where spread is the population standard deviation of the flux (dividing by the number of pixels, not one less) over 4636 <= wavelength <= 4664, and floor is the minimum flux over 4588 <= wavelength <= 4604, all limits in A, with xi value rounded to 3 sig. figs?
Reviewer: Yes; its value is 28.4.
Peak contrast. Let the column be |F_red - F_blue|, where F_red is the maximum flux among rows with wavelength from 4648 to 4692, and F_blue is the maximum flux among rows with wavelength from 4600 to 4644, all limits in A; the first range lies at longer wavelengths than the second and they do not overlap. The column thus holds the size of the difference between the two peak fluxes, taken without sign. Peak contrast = 0.2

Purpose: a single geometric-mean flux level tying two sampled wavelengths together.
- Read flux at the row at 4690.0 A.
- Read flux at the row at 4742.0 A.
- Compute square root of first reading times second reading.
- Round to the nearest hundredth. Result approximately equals 15.51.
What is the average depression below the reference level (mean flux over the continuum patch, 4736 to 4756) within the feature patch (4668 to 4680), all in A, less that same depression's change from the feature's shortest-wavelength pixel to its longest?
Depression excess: 1.5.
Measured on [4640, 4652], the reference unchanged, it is 1.3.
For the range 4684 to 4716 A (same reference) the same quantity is 0.2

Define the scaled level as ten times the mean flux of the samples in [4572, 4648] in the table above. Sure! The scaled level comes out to 151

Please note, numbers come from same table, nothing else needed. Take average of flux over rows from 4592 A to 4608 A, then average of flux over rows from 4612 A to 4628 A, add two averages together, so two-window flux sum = 30.2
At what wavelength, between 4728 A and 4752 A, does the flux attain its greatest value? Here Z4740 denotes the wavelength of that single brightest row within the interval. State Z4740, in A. 4750.0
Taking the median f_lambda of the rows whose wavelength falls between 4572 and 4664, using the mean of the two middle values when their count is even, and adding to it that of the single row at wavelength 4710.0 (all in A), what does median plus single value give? 30.3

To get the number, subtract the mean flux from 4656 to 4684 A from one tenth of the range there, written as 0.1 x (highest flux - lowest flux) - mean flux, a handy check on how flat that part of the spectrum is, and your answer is -14.5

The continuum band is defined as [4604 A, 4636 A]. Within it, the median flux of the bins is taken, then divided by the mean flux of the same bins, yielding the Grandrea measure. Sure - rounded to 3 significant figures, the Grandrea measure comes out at 1.00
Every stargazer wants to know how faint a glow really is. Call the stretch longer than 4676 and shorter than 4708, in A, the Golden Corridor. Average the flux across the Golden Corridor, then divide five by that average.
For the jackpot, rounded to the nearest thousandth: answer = 0.329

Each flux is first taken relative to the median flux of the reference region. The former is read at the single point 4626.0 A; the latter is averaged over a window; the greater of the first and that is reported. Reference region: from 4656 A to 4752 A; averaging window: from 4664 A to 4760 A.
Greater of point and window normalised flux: 1.04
